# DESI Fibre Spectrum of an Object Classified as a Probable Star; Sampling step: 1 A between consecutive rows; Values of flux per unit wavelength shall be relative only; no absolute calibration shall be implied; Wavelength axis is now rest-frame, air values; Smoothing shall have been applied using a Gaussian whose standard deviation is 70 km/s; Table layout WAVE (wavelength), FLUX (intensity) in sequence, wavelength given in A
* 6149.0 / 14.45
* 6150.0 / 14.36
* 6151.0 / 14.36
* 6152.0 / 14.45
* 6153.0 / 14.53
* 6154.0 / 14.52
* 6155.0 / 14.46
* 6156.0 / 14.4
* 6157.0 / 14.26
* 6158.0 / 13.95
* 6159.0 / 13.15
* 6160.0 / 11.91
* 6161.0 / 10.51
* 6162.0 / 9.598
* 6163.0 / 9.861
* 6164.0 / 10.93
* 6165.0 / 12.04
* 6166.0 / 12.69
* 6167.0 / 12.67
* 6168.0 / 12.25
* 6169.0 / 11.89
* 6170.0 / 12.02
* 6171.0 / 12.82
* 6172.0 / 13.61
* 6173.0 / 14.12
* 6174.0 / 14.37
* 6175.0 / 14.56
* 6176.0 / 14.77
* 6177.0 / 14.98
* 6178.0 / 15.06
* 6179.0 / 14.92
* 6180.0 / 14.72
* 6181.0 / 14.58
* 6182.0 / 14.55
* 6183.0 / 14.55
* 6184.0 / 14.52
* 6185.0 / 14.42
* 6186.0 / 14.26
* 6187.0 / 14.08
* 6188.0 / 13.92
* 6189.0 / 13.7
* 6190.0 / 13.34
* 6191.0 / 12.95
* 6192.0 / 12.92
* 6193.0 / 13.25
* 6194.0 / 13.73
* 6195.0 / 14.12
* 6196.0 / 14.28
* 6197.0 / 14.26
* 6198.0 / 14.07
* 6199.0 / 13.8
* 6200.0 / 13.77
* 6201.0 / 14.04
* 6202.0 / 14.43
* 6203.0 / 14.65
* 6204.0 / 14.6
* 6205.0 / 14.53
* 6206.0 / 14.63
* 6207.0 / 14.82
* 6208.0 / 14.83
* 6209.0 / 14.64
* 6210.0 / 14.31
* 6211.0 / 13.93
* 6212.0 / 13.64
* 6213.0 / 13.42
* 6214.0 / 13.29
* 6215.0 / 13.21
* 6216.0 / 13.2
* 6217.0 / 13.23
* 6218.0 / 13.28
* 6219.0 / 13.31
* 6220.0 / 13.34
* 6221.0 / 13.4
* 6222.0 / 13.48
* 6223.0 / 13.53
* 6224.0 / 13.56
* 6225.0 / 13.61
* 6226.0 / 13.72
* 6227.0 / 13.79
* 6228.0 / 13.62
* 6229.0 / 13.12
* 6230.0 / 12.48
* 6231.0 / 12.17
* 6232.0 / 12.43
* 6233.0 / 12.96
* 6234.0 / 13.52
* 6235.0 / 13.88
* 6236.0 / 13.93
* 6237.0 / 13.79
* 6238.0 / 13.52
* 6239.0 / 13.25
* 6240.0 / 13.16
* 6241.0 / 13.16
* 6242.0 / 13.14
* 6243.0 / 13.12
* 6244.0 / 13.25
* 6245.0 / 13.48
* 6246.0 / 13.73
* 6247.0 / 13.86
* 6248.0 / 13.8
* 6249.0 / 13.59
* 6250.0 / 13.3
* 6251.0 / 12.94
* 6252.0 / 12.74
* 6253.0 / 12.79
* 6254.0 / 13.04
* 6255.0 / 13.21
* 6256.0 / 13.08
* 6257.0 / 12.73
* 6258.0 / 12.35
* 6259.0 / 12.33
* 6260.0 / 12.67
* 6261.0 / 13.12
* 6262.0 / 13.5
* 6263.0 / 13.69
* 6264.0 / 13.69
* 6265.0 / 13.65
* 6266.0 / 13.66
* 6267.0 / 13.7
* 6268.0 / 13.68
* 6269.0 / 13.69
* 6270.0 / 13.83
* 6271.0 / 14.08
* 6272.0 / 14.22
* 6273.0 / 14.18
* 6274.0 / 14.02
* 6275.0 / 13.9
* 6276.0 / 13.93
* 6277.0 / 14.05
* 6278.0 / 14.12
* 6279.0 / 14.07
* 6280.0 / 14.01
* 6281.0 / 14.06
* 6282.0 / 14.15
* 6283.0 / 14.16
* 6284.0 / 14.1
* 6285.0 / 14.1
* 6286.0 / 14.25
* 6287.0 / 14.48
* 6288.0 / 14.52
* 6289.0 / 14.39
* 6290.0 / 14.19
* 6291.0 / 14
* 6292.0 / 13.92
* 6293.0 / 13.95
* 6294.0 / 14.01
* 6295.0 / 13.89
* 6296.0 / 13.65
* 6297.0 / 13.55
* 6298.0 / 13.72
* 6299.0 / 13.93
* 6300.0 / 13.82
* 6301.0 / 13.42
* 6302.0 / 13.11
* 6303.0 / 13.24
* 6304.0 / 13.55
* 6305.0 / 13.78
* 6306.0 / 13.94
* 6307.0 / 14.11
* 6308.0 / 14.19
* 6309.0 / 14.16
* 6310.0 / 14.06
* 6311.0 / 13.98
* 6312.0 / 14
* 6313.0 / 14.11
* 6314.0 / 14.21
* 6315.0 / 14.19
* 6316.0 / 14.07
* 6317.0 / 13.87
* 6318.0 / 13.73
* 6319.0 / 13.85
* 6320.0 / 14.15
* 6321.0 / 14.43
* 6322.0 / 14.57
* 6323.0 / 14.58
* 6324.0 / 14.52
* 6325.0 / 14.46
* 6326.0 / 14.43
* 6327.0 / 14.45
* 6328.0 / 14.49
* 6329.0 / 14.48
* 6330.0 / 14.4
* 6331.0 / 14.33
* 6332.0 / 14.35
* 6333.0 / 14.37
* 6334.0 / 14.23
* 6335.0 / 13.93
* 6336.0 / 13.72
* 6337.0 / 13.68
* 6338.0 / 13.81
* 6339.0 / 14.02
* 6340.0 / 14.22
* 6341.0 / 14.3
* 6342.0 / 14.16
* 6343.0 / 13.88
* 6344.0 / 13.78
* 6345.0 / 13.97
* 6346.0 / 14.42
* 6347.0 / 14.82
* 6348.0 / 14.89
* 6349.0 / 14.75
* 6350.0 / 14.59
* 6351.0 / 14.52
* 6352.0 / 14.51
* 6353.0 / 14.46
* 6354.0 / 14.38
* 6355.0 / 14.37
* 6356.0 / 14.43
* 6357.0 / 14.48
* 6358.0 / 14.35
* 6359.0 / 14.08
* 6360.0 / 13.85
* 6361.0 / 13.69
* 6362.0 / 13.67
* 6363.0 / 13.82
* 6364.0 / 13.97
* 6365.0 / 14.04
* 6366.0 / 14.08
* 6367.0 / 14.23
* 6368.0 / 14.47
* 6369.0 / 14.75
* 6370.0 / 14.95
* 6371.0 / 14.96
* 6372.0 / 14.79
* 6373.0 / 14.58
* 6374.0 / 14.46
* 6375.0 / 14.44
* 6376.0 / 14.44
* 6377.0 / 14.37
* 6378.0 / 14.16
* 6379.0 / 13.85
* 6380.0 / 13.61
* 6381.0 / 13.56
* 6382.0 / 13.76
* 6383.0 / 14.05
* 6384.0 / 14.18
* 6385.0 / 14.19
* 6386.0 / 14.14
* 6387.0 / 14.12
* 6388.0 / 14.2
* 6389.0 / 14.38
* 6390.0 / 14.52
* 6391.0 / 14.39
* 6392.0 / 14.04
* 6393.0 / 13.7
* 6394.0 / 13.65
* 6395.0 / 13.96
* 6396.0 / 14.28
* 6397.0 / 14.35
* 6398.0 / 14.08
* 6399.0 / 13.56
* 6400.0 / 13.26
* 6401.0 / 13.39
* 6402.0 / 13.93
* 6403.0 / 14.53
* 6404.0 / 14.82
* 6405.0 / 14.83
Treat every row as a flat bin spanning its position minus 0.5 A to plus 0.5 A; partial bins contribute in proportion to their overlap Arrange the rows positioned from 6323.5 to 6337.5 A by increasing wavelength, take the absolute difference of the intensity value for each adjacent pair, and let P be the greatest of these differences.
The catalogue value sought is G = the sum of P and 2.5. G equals 2.80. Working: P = 0.30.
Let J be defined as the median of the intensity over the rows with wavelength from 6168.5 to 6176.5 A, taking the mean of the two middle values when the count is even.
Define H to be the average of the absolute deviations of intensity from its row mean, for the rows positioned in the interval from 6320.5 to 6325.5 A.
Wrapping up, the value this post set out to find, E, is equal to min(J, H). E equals 0.1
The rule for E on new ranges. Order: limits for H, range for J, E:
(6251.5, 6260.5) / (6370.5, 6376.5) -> 0.2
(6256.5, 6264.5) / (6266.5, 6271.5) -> 0.5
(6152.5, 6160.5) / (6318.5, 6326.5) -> 0.7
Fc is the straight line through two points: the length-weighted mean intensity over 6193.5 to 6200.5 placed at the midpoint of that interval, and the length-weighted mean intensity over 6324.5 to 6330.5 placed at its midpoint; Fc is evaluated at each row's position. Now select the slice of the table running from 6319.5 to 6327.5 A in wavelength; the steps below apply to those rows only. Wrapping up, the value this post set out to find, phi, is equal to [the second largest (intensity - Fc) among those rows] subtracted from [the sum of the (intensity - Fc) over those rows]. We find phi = -0.1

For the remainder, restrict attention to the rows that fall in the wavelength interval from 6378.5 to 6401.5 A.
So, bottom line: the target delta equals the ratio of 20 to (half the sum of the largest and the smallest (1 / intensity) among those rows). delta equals 277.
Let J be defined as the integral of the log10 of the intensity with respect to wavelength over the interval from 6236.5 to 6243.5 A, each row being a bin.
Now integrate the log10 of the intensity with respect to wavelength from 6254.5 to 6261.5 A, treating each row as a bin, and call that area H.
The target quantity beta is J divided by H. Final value 1.02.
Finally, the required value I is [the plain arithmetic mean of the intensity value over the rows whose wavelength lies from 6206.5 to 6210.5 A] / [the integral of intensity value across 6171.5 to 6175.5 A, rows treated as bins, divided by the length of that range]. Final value 1.03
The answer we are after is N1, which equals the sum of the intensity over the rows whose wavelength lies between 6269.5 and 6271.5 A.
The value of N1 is 27.9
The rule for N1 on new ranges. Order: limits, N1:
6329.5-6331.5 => 28.7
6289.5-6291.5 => 28.2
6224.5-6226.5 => 27.3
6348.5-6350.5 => 29.3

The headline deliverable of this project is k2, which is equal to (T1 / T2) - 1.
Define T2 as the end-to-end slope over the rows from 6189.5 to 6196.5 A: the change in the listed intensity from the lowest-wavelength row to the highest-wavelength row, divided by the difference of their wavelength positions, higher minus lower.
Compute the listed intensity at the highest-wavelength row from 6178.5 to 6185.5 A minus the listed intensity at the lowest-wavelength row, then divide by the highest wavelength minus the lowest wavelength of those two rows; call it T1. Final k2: -1.5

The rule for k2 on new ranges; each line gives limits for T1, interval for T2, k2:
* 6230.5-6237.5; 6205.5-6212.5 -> -2.6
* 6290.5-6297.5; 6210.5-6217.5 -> -0.4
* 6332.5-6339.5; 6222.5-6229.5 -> -0.1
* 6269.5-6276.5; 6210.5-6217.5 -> -1.1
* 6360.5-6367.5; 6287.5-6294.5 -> -2.1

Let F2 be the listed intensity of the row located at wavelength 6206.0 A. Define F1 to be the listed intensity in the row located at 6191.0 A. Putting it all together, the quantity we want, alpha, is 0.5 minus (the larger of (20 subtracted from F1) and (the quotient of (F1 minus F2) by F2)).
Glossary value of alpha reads 0.61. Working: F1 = 12.95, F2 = 14.63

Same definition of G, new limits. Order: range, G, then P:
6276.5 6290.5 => 2.73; 0.23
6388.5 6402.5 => 3.04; 0.54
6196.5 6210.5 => 2.89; 0.39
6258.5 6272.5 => 2.95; 0.45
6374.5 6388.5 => 2.81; 0.31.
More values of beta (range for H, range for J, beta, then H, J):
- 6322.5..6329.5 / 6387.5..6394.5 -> 0.99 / 8.13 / 8.05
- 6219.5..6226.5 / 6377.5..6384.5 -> 1.01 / 7.92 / 8.00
